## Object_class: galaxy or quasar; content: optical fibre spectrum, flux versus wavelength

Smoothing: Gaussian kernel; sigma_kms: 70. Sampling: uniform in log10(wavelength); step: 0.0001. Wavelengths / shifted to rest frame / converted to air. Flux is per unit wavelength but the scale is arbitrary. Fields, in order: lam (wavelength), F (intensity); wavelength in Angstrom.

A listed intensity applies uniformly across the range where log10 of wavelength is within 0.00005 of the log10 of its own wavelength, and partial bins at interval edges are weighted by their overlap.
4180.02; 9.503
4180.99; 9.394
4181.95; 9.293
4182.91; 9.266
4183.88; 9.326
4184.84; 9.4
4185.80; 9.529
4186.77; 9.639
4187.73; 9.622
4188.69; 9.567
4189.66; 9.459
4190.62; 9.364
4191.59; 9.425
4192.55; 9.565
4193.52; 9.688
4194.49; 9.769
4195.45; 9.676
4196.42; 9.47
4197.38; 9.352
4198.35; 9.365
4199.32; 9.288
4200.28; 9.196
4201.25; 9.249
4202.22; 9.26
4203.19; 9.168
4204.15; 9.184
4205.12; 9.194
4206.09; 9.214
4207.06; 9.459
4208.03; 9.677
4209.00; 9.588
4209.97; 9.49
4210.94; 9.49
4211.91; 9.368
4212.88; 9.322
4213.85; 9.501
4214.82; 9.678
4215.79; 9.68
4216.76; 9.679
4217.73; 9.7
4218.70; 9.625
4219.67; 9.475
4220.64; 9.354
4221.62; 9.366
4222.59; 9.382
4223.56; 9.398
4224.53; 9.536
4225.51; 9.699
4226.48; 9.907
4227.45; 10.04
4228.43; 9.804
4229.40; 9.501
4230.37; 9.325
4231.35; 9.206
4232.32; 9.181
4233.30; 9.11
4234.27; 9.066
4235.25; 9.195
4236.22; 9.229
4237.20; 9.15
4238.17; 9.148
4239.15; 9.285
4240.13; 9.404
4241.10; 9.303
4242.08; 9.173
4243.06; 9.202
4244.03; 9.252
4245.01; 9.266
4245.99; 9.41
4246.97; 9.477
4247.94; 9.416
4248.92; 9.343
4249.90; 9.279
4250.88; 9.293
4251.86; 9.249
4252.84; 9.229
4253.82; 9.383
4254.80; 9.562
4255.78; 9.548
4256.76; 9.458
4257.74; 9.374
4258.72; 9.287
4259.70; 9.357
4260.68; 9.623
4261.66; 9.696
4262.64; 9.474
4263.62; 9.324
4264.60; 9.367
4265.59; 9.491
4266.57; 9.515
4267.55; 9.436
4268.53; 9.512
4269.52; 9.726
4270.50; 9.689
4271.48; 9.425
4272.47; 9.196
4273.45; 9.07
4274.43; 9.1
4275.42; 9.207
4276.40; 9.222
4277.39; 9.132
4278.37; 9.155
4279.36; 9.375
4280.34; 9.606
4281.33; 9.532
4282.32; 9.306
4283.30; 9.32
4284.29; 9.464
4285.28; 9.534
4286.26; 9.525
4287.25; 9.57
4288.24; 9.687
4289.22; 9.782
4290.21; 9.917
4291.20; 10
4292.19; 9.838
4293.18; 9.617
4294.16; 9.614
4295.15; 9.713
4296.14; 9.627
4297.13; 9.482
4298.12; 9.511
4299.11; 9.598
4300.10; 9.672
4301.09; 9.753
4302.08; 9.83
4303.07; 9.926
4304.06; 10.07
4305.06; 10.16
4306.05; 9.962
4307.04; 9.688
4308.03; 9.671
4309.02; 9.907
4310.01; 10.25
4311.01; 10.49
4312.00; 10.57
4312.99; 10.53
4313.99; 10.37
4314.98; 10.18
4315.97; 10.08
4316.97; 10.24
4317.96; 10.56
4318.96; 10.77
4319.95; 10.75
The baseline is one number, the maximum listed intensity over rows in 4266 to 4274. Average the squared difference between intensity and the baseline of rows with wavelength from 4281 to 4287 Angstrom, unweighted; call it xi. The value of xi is 0.09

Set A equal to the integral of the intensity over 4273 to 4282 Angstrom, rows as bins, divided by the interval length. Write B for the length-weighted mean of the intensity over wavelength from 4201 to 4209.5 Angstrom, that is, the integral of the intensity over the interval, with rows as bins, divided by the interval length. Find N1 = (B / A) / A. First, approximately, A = 9.26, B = 9.3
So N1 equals 0.109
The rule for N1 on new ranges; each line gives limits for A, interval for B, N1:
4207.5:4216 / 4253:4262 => 0.104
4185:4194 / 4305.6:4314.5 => 0.112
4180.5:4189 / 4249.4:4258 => 0.105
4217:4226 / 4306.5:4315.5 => 0.113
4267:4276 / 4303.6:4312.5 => 0.115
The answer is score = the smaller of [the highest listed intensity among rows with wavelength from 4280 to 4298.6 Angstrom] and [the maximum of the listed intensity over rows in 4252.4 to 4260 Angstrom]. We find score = 9.6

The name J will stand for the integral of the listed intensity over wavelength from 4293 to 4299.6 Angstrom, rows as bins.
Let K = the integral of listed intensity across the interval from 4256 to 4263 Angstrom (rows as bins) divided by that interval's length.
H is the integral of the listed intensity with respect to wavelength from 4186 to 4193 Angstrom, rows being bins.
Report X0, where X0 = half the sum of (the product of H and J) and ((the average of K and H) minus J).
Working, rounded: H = 66.7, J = 63.4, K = 9.48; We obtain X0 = 2099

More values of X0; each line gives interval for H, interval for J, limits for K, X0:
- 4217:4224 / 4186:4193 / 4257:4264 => 2198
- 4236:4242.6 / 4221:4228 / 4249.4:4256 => 2032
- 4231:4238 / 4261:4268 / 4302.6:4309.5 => 2115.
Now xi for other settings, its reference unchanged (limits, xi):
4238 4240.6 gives 0.21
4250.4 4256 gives 0.14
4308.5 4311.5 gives 0.30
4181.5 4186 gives 0.14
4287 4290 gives 0.01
